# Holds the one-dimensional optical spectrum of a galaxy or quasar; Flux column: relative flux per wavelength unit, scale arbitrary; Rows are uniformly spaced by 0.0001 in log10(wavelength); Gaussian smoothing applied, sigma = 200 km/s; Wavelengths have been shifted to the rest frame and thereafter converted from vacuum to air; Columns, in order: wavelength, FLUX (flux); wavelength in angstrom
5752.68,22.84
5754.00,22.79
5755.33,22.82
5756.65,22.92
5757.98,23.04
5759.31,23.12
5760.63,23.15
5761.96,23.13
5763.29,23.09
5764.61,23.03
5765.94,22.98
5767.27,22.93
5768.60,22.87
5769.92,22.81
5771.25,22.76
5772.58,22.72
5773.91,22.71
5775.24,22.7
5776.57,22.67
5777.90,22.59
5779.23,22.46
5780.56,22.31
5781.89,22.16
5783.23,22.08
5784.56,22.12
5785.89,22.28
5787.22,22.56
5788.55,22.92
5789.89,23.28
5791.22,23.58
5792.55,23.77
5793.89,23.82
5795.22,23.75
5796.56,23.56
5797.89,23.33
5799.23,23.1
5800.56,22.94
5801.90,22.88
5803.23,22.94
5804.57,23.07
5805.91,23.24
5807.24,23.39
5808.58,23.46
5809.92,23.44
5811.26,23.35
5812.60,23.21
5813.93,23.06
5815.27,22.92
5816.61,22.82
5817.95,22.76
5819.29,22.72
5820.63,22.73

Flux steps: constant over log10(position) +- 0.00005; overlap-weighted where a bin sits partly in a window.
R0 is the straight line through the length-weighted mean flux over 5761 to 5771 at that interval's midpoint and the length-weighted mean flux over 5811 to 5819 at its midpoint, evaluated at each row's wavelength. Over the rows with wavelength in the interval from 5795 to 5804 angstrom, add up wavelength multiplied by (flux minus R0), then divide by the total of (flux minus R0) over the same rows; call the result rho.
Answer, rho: 5795.6 angstrom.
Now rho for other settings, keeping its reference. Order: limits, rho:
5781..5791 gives 5783.8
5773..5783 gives 5779.0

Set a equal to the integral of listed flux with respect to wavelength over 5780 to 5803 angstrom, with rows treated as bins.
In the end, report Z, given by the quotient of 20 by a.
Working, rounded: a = 528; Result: 0.04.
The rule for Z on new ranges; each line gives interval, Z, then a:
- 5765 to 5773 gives 0.11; 183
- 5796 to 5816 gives 0.04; 464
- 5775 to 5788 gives 0.07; 291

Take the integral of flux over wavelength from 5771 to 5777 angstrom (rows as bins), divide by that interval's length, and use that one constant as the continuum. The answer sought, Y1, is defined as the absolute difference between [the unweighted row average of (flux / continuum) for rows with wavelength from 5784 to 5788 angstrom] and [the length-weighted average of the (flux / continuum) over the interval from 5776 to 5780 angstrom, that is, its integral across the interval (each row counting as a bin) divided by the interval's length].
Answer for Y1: 0.011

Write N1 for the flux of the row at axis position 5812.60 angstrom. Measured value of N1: 23.21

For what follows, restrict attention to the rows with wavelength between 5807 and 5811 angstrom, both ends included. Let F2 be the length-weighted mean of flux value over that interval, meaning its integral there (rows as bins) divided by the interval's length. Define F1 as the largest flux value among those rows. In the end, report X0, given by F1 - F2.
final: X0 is 0.076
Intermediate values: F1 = 23.46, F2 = 23.4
